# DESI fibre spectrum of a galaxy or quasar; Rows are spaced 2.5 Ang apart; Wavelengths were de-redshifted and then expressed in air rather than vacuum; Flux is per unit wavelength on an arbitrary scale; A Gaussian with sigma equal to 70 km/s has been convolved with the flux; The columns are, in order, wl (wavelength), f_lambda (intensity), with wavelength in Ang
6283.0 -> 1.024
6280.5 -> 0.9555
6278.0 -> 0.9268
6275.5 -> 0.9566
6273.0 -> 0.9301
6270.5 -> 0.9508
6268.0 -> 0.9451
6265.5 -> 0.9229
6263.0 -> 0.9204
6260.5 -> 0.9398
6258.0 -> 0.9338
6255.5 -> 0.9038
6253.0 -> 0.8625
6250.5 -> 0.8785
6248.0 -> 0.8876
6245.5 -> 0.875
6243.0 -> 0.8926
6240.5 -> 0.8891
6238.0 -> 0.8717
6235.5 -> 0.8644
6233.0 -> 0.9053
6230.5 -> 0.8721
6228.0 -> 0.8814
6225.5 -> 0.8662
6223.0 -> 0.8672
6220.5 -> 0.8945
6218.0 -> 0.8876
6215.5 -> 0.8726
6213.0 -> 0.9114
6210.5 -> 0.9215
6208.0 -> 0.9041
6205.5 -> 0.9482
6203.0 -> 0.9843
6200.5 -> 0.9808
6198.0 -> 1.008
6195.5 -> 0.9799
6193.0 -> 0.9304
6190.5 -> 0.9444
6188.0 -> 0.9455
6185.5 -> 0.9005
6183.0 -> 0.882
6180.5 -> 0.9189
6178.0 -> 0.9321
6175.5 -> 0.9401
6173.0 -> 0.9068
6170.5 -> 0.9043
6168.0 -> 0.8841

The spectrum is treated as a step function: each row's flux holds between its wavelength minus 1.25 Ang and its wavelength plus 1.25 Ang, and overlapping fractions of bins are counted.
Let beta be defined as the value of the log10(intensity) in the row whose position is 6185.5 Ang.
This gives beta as -0.046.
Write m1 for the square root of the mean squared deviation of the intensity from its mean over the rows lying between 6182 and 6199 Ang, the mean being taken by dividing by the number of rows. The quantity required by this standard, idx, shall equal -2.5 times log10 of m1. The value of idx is 3.49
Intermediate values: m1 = 0.040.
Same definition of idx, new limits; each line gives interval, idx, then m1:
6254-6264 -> 4.65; 0.014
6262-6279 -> 4.68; 0.013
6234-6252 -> 5.05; 0.010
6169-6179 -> 4.52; 0.016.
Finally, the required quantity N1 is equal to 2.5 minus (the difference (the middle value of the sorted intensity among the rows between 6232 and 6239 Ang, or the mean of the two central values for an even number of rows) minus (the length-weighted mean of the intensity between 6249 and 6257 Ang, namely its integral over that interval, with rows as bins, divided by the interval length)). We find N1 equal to 2.51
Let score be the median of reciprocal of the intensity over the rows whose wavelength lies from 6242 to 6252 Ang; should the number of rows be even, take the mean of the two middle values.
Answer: 1.13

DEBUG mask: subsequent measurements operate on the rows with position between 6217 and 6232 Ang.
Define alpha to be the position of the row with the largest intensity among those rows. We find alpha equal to 6220.5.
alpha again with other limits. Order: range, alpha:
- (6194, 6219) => 6198.0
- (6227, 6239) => 6233.0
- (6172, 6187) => 6175.5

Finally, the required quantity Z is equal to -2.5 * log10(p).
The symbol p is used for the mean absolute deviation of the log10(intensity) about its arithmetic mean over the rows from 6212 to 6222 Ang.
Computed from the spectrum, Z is 5.6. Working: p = 0.006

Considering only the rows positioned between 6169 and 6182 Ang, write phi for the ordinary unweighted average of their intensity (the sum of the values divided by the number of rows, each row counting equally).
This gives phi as 0.920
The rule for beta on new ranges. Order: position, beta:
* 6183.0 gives -0.055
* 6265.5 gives -0.035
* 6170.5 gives -0.044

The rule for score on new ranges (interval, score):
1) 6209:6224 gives 1.12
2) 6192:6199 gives 1.02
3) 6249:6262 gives 1.11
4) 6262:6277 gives 1.07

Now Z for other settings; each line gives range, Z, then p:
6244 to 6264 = 4.8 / 0.012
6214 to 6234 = 5.6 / 0.006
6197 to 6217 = 4.4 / 0.018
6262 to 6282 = 5.5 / 0.006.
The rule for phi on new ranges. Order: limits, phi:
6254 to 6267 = 0.924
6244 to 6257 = 0.881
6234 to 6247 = 0.879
